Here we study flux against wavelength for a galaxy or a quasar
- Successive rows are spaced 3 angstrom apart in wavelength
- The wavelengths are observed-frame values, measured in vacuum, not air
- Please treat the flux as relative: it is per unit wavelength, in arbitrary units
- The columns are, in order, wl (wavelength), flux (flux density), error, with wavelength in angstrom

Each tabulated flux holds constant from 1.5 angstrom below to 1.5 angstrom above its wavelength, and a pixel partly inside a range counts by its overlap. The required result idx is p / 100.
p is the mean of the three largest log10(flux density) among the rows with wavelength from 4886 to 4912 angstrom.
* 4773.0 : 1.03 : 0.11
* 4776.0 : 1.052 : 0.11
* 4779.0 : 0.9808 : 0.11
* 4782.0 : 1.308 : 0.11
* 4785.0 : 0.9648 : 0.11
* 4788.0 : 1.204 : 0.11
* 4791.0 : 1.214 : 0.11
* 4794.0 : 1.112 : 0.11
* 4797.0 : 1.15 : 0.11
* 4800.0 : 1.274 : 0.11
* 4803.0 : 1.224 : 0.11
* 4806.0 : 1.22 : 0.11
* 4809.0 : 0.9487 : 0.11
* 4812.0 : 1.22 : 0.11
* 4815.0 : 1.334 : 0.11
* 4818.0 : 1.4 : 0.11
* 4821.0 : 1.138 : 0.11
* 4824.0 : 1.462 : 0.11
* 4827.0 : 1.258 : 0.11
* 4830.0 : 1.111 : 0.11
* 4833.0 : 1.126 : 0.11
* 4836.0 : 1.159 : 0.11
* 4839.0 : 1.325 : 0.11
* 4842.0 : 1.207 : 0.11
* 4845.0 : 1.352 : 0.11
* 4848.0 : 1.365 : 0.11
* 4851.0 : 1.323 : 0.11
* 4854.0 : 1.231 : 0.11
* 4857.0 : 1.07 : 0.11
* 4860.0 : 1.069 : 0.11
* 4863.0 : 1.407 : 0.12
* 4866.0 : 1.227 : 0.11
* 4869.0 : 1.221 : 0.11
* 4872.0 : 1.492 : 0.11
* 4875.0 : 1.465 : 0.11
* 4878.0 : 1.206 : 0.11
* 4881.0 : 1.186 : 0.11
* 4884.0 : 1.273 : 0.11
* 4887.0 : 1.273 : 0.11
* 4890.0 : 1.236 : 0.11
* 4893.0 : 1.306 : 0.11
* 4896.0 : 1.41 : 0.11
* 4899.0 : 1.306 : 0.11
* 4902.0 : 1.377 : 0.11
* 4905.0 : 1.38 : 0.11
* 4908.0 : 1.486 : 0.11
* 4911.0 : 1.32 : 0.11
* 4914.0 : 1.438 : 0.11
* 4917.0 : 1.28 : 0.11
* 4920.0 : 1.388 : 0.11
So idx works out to 0.0015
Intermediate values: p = 0.15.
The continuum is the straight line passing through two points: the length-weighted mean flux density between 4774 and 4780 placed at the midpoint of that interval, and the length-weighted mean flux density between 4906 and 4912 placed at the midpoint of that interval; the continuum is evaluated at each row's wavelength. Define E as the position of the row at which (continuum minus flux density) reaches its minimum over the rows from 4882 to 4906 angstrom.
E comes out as 4896.0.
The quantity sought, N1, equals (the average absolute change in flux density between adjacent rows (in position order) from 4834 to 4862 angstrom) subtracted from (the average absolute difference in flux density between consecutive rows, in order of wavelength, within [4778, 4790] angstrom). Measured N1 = 0.21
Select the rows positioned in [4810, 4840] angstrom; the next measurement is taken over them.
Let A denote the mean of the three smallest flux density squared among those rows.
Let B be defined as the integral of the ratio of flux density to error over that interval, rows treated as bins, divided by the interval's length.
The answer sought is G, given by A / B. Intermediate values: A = 1.27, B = 11.3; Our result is 0.112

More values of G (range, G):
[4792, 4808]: 0.125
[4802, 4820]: 0.116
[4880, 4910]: 0.126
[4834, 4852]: 0.130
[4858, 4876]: 0.118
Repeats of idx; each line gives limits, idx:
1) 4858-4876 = 0.0016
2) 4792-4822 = 0.0013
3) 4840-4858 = 0.0013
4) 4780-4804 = 0.0010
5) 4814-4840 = 0.0015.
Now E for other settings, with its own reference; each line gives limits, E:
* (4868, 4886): 4872.0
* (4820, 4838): 4824.0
